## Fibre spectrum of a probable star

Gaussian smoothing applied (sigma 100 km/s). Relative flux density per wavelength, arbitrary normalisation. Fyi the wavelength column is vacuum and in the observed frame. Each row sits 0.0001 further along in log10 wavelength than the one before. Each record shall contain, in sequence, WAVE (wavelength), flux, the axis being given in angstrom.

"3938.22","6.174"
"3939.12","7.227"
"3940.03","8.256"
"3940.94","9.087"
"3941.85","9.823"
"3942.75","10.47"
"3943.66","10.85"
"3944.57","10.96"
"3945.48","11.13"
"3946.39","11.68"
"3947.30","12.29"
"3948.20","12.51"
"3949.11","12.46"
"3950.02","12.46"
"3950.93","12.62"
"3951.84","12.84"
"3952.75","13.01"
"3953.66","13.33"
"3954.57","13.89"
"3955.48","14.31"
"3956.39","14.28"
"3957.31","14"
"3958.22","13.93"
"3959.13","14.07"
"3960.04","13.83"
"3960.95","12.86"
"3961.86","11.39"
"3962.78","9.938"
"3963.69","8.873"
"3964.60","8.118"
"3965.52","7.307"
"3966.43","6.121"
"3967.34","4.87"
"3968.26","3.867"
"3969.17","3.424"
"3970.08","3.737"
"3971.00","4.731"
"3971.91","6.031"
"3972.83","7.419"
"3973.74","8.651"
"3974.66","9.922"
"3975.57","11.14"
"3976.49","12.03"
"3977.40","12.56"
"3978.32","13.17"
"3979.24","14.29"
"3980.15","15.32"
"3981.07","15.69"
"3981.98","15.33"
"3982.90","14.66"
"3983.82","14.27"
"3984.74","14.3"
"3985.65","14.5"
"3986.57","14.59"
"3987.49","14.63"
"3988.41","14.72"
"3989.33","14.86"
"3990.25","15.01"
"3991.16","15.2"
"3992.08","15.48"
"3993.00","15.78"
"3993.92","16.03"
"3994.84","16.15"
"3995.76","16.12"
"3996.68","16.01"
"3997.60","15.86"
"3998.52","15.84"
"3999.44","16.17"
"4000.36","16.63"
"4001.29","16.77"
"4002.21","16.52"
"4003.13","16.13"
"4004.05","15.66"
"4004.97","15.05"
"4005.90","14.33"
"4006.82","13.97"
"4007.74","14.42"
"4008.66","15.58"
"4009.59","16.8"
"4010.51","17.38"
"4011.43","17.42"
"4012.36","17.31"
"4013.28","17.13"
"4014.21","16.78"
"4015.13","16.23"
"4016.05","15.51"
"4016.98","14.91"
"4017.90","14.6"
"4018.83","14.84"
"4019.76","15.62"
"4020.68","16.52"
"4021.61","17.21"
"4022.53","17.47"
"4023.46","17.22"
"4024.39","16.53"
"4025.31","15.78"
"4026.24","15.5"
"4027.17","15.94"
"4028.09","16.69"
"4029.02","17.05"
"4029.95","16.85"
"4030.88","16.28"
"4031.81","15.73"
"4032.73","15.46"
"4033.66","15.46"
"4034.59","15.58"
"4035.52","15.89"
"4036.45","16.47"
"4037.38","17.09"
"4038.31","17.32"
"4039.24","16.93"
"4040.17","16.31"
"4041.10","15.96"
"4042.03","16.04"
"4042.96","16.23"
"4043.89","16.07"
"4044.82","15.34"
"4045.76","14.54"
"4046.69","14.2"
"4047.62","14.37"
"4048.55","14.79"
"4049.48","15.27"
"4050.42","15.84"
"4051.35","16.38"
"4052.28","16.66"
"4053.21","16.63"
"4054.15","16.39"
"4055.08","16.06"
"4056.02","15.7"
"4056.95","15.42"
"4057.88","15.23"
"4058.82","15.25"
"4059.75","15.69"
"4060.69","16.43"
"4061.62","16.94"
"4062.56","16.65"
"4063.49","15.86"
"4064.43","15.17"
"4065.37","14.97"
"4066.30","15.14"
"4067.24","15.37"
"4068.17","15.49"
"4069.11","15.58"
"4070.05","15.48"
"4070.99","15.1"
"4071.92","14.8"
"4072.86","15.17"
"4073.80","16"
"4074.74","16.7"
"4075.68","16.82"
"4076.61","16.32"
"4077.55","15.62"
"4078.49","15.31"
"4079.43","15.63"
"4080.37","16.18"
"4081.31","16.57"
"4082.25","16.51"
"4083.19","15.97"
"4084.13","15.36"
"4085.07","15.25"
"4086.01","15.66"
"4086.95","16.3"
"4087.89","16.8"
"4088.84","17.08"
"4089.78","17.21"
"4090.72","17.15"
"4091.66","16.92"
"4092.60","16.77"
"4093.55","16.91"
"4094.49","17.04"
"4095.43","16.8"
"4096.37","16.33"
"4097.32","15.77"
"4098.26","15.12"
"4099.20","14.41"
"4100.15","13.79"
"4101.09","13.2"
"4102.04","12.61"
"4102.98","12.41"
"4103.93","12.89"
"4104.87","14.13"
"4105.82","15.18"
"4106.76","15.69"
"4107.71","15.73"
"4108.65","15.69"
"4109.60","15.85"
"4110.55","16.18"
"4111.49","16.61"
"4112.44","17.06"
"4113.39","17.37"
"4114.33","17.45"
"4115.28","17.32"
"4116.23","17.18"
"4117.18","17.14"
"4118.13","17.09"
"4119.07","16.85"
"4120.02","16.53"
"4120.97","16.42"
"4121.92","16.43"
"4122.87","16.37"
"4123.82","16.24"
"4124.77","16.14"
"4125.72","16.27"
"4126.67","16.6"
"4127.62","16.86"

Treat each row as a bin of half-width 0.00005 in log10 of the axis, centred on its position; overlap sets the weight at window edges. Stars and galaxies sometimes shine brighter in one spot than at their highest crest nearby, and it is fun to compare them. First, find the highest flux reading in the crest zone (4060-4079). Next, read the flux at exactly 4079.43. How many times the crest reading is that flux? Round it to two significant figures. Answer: 0.92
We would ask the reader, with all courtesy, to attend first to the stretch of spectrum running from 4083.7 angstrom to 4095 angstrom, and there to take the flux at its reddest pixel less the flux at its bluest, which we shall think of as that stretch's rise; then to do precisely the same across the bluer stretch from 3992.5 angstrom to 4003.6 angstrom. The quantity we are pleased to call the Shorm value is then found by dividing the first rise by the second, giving 4.8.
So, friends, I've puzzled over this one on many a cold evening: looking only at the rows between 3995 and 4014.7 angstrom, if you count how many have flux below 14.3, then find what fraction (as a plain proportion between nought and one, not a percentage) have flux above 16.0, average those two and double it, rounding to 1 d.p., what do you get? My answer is 1.6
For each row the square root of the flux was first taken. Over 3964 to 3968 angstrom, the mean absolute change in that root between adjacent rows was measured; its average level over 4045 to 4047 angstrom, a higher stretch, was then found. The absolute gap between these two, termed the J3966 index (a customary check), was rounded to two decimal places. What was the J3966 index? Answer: 3.58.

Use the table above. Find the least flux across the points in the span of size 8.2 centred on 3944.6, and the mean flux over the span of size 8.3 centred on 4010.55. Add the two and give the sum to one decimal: 25.4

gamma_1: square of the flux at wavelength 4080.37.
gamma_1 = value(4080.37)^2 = 262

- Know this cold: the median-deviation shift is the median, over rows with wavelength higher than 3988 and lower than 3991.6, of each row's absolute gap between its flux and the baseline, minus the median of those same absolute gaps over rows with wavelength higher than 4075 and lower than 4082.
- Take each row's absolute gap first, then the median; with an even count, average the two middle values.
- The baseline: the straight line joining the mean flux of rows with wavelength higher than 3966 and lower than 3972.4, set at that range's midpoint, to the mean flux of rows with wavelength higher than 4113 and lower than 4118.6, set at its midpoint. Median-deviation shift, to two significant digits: 6.5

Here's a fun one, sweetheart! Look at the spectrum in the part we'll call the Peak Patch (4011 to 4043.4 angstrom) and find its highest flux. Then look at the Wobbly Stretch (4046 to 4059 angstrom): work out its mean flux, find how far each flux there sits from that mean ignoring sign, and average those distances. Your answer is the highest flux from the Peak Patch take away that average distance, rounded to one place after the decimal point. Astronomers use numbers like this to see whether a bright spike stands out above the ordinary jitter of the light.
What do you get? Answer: 16.8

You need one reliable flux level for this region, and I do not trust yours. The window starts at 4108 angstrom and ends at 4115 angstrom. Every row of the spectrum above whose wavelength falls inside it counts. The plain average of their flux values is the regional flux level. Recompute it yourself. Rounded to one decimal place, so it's 16.6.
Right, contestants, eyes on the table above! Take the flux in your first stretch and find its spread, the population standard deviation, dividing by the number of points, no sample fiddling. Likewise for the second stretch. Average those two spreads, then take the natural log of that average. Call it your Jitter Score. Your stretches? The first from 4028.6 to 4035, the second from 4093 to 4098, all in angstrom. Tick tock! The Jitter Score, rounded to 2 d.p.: -0.61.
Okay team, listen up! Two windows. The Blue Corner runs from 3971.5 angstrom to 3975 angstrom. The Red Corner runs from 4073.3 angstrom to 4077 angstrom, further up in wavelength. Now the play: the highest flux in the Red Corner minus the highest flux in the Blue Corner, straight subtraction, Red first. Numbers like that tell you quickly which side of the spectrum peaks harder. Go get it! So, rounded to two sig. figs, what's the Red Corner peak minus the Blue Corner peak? 6.9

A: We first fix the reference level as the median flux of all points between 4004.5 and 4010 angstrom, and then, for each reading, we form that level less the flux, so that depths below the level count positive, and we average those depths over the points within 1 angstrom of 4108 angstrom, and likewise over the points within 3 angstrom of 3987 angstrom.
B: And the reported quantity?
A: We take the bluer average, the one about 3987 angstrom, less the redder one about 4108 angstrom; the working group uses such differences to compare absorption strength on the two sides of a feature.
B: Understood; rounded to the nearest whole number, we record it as 1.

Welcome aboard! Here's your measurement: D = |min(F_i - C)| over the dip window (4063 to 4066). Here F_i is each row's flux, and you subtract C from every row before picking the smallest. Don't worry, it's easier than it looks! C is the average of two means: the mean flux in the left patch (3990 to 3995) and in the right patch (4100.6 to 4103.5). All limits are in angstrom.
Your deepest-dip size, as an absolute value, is 0.8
